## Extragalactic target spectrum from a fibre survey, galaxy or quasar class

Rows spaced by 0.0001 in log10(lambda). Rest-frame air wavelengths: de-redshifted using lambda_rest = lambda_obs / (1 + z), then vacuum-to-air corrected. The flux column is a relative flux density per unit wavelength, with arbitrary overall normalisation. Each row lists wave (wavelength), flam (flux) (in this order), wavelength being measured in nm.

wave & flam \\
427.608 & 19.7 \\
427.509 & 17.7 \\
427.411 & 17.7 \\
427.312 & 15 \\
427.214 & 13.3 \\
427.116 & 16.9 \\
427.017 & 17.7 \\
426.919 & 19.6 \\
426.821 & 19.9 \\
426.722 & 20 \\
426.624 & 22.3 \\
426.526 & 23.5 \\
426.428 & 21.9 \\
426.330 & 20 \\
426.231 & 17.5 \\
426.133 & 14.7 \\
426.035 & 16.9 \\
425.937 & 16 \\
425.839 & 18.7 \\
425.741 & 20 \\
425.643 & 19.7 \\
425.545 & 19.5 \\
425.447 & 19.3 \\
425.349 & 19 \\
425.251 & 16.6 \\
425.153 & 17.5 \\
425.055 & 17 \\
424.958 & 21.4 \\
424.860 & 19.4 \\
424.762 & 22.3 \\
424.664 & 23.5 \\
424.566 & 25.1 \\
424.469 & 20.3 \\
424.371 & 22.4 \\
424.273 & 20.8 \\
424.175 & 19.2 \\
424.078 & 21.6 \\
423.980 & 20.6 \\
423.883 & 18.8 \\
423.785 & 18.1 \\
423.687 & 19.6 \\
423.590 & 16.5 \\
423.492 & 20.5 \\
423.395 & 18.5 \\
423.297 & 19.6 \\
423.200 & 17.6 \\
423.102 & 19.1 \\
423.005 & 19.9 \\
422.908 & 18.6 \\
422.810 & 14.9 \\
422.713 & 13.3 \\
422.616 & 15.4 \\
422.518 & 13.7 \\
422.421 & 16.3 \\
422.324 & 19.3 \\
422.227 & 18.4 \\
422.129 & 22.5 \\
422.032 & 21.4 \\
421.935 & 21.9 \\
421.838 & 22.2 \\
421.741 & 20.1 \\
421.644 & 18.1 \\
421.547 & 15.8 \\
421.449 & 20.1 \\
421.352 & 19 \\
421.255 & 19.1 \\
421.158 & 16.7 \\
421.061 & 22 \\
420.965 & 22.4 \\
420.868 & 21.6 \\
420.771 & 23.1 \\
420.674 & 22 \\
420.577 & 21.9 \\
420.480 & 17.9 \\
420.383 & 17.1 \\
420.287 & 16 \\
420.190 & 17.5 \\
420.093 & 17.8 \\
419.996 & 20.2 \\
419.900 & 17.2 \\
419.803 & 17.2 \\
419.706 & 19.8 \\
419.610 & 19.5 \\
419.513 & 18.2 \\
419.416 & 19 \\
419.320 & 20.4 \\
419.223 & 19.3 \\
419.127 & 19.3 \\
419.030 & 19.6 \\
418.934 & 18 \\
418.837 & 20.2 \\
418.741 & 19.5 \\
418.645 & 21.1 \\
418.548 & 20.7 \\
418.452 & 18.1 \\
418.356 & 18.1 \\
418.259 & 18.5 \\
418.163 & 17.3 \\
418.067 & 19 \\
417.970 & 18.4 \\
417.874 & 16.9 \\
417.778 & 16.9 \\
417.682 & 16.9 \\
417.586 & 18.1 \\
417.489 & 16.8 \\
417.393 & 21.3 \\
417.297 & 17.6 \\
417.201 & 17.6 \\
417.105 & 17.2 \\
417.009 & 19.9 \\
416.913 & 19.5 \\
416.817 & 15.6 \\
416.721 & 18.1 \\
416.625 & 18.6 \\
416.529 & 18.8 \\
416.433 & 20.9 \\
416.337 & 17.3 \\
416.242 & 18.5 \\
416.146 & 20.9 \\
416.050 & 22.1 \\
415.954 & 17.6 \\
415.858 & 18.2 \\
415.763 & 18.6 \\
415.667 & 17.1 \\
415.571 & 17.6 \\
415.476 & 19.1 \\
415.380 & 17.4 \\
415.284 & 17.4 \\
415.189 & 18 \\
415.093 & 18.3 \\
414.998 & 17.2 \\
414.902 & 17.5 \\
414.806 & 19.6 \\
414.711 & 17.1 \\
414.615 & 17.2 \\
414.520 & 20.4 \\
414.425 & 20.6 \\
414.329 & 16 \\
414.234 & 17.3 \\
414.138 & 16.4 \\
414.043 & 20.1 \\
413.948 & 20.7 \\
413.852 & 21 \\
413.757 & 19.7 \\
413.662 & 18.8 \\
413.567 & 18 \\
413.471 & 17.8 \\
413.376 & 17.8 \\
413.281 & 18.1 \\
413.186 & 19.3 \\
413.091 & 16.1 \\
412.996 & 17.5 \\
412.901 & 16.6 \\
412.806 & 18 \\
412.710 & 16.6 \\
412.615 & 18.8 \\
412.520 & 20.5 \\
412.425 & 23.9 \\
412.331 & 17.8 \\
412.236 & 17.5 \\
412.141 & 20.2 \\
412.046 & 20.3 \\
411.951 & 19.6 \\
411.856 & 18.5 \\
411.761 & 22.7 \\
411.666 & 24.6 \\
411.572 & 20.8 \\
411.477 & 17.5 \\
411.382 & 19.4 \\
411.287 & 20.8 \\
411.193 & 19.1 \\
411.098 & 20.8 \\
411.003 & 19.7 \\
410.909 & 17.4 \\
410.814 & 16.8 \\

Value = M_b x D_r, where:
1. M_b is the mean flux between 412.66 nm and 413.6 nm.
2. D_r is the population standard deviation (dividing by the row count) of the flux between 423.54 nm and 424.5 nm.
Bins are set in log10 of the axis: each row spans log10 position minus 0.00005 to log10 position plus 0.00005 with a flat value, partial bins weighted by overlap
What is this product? 29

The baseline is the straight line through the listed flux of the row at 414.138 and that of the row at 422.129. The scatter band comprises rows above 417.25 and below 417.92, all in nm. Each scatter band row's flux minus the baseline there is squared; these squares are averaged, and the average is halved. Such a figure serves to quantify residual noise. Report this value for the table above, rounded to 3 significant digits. 2.03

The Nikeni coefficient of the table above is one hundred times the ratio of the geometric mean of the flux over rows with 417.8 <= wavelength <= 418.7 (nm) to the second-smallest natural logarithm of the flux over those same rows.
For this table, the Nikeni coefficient 654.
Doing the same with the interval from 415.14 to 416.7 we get 652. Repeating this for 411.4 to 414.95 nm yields 678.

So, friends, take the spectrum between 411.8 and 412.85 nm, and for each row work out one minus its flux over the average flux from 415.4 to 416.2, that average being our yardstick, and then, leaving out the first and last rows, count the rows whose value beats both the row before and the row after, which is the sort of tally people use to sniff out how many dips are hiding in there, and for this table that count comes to 2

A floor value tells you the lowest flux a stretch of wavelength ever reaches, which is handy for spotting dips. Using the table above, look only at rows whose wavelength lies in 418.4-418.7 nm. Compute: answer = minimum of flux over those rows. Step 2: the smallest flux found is 18.1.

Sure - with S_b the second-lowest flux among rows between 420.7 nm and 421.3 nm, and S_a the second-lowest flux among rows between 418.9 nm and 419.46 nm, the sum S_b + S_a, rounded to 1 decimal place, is 38.1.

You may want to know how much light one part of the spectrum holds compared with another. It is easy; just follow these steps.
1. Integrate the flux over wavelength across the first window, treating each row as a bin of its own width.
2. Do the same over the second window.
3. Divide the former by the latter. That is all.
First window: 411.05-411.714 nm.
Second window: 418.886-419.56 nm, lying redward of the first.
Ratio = 1.05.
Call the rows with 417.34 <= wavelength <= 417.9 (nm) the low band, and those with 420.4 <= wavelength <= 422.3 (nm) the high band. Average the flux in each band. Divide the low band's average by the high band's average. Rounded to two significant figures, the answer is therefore 0.88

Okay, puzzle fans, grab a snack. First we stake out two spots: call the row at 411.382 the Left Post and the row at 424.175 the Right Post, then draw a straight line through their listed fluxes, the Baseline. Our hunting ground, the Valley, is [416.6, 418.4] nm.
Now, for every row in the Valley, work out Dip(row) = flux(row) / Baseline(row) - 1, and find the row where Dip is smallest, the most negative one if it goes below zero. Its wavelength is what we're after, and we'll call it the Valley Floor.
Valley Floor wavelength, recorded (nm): 416.817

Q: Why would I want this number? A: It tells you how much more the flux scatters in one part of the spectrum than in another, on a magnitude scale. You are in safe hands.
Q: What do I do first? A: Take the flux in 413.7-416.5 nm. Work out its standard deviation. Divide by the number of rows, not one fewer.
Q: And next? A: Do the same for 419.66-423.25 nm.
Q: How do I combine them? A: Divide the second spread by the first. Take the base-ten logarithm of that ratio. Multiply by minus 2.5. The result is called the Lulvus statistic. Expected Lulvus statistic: -0.5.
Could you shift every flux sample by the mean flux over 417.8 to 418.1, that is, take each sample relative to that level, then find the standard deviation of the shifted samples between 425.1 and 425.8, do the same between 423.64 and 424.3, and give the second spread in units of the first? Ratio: 0.98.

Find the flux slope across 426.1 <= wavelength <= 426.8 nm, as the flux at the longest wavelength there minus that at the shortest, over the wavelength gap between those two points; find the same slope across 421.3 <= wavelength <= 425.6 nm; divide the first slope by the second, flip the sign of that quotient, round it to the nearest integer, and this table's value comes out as -75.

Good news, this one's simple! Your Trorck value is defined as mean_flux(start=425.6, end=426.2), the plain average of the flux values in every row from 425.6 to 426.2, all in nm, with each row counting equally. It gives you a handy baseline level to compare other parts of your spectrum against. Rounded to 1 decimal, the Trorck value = 17.7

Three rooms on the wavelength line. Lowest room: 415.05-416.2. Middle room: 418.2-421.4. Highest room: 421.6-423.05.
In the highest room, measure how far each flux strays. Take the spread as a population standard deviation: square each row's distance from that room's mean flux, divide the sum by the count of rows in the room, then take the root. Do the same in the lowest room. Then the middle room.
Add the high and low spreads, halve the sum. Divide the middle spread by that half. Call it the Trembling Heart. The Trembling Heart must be 0.8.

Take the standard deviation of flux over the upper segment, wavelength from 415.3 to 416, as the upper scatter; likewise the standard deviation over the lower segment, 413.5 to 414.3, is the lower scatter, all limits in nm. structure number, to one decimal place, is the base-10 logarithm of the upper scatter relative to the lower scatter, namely -0.4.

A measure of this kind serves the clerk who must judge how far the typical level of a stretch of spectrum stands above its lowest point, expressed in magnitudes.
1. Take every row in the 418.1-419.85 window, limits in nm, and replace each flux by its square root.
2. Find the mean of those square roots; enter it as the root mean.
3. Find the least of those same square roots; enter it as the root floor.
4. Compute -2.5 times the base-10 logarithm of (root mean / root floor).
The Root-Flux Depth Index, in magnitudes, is -0.06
